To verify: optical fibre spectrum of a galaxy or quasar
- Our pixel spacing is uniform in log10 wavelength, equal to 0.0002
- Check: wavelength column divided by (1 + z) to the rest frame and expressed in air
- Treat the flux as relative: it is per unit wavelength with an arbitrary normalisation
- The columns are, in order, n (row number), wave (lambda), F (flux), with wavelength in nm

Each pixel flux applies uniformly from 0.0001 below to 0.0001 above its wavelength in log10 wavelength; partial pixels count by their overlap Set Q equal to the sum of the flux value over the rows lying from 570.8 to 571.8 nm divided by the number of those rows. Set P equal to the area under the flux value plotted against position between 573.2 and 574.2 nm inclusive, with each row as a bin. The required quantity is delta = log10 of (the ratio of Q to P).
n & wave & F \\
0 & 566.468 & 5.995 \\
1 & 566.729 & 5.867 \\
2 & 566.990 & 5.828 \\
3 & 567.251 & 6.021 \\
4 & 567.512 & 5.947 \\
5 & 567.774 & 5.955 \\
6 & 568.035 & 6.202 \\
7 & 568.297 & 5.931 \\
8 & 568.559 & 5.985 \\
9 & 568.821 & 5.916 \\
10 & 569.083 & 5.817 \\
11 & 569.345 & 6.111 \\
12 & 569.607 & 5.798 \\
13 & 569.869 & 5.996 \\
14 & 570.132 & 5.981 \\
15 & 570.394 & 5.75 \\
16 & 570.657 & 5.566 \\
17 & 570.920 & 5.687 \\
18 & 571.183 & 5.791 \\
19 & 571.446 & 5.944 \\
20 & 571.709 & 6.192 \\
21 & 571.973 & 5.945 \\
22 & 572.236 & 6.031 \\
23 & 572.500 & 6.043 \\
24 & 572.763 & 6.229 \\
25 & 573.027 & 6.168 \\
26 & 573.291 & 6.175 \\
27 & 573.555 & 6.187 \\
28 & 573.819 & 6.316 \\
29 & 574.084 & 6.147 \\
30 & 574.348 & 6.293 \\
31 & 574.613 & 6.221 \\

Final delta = -0.02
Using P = 6.2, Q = 5.90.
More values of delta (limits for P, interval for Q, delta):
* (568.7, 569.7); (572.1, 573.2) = 0.01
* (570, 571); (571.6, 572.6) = 0.02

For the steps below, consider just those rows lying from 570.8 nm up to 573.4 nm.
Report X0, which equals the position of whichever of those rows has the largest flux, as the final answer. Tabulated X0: 572.763 nm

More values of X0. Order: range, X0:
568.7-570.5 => 569.345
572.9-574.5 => 573.819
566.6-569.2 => 568.035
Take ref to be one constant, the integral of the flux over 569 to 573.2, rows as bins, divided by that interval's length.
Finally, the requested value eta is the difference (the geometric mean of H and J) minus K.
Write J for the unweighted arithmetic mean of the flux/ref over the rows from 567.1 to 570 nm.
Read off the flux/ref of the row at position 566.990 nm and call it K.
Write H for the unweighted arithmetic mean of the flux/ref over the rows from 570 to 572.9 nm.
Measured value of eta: 0.020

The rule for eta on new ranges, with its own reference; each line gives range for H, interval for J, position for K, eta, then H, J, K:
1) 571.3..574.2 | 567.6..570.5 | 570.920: 0.059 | 1.03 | 1.00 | 0.96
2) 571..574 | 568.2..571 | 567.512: 0.005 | 1.02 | 0.99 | 1.00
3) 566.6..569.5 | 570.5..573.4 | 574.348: -0.054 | 1.00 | 1.01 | 1.06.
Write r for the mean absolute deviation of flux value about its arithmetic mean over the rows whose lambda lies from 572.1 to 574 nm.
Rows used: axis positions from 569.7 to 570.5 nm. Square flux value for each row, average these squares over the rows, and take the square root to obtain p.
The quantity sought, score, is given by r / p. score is 0.012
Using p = 5.91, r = 0.073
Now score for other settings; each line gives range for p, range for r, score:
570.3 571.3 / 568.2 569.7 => 0.015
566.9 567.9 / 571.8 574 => 0.016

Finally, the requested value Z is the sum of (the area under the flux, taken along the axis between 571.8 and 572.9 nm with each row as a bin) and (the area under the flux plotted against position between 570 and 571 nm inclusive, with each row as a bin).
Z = 12.4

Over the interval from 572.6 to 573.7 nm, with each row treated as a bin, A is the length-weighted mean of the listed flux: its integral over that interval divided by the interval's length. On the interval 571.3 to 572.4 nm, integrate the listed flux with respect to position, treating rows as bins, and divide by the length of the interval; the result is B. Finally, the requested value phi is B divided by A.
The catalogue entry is 0.973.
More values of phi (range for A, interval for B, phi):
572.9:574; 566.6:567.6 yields 0.953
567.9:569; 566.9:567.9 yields 0.990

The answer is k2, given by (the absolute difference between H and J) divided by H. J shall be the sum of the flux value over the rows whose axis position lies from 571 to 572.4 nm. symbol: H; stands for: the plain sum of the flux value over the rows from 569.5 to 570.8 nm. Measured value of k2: 0.028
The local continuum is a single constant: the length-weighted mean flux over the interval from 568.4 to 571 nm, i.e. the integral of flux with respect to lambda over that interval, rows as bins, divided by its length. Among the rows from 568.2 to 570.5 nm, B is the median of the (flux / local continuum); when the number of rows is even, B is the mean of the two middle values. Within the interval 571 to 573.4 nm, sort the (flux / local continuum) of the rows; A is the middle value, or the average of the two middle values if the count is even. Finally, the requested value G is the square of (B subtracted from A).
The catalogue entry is 0.0004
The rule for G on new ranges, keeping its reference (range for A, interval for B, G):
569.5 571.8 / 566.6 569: 0.0006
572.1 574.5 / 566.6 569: 0.0015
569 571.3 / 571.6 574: 0.0041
